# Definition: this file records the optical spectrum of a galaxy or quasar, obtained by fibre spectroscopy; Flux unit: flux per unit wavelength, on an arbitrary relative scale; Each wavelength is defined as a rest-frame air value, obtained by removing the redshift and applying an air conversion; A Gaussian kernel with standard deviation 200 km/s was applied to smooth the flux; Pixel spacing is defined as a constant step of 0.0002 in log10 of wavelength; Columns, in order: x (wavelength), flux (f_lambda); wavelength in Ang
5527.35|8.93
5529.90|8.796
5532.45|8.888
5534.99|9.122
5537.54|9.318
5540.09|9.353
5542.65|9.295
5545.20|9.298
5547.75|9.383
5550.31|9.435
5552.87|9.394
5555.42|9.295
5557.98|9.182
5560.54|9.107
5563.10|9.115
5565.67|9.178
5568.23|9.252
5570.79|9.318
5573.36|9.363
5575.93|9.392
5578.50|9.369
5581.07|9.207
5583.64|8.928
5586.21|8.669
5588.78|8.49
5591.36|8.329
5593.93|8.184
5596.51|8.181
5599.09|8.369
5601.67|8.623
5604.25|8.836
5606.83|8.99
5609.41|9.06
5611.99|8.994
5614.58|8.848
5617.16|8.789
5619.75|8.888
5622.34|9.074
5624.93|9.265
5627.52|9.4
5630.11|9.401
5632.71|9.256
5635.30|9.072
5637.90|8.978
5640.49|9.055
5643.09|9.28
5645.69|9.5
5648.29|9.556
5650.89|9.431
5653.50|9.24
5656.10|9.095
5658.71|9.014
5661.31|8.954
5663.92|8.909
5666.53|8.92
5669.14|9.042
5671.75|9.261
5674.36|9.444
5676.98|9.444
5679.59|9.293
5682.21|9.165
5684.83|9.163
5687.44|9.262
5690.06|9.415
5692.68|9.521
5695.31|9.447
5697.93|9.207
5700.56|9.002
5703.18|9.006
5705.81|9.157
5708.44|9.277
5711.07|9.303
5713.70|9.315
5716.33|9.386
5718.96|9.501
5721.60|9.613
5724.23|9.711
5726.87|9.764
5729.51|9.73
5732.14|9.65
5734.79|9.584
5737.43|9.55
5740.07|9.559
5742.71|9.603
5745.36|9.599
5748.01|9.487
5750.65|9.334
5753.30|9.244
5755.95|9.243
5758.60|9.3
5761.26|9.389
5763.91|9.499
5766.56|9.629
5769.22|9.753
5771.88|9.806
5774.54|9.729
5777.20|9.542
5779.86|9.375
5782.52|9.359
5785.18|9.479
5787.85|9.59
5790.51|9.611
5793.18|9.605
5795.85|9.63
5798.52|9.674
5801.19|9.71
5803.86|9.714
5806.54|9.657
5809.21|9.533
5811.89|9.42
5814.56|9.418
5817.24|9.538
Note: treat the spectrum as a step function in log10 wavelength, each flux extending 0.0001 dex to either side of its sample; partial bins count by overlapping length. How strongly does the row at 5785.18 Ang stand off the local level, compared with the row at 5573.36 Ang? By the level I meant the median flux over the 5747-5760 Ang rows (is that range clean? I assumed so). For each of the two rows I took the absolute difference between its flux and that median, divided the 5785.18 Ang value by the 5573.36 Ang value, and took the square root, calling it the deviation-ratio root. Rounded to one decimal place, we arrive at 1.7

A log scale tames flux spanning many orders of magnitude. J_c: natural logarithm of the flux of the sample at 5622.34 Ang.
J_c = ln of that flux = 2.21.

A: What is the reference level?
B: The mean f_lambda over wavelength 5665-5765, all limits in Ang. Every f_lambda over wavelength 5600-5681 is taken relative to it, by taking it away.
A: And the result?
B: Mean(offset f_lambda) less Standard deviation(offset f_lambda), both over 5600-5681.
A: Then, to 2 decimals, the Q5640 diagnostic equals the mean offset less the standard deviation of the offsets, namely -0.49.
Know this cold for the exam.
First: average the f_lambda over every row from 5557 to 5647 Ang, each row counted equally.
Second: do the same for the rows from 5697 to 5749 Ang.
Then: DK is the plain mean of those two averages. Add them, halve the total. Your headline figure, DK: 9.22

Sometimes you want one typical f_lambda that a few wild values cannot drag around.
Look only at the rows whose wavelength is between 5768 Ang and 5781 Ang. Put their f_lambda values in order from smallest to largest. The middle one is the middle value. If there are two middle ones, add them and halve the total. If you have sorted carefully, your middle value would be 9.73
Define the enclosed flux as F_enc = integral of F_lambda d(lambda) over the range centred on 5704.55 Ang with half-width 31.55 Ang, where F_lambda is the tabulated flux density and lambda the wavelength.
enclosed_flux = 592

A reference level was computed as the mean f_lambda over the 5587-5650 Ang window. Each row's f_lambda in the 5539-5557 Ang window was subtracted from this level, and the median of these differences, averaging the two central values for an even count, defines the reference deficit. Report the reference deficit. -0.42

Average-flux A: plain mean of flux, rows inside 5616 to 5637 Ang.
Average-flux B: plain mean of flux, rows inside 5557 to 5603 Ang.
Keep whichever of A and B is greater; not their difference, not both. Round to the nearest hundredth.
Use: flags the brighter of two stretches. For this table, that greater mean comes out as 9.14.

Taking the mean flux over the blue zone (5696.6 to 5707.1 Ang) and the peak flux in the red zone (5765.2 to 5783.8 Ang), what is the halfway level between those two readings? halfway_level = 9.45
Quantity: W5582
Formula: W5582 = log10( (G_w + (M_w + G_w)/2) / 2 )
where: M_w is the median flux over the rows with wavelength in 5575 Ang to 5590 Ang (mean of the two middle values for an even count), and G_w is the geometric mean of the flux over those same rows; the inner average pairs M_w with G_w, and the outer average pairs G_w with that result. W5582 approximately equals 0.955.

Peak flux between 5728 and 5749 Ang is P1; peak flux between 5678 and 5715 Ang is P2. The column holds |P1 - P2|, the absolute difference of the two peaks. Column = 0.21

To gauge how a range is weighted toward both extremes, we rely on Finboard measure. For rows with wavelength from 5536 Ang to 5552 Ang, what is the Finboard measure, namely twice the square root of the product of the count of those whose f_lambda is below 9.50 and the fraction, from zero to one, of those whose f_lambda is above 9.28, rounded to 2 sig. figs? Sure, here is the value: 4.9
